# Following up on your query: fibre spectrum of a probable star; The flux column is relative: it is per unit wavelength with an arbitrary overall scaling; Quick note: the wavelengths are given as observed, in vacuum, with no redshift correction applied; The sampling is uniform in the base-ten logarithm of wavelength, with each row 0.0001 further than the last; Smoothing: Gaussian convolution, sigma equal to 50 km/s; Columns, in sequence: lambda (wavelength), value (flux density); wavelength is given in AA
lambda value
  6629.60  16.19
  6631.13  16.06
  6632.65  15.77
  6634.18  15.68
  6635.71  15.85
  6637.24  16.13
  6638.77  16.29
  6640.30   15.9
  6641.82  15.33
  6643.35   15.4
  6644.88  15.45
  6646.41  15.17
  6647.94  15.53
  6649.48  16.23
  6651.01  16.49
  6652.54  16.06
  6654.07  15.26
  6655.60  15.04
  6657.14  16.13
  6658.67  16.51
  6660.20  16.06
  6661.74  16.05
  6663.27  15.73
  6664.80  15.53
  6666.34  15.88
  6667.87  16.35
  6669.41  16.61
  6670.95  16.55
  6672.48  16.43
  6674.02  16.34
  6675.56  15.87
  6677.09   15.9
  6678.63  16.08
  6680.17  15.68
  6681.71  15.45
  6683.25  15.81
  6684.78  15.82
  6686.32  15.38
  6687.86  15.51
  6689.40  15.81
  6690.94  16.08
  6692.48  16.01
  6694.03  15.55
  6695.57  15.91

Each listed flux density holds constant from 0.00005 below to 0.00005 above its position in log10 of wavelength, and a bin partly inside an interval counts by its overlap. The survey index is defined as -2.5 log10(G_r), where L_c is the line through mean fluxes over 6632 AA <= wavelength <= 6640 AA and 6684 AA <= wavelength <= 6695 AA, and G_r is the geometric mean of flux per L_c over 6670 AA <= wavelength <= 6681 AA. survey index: -0.022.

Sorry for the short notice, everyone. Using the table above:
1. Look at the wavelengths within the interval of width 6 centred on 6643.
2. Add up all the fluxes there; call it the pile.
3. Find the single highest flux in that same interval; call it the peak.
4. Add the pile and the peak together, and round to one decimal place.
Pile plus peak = 78.0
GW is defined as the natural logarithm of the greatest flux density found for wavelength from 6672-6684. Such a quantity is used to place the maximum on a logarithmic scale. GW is 2.80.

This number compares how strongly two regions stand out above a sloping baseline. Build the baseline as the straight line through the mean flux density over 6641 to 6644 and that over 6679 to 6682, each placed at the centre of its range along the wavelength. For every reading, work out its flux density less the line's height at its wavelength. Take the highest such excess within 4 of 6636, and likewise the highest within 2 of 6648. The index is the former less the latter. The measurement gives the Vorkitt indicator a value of 0.12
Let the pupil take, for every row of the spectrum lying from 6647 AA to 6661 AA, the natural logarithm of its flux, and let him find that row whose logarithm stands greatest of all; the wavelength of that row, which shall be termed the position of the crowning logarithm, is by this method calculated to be 6658.67 AA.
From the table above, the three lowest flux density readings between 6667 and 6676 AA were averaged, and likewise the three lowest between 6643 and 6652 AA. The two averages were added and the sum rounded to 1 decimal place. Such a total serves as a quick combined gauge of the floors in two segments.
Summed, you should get 31.5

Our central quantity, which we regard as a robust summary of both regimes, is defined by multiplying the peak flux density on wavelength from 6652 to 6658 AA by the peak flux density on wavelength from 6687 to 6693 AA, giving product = 259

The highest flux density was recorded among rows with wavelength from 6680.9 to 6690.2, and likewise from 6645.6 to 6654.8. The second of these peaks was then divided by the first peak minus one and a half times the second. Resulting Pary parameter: -1.850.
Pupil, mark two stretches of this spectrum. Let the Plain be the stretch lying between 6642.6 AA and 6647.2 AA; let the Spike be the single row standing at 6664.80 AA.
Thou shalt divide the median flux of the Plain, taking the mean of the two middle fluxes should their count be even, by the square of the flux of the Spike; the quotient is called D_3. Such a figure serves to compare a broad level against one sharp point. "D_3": 0.0639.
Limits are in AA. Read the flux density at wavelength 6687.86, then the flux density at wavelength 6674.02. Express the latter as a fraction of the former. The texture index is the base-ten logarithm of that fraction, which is 0.023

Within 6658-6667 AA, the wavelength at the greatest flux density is 6658.67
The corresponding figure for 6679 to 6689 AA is 6684.78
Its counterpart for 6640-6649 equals 6640.30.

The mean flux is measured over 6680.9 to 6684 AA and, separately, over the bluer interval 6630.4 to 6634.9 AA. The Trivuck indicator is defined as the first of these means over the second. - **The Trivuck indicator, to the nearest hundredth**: 0.99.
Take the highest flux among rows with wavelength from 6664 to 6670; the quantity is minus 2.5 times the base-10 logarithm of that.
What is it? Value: -3.05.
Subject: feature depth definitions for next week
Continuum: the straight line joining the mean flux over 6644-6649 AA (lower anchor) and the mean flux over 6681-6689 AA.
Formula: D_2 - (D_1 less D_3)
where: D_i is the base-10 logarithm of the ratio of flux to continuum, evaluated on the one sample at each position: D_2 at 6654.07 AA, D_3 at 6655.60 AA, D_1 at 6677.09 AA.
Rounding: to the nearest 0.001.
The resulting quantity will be -0.026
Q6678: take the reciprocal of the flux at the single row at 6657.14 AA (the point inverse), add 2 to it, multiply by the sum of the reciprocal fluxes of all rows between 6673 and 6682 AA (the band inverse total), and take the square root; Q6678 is 0.883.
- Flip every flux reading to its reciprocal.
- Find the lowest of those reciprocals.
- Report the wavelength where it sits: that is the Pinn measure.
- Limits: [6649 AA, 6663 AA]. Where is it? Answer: 6658.67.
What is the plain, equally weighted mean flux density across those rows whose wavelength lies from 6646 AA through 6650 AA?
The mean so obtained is 15.6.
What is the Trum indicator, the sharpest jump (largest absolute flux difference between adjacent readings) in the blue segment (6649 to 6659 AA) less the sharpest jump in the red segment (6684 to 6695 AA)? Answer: 0.6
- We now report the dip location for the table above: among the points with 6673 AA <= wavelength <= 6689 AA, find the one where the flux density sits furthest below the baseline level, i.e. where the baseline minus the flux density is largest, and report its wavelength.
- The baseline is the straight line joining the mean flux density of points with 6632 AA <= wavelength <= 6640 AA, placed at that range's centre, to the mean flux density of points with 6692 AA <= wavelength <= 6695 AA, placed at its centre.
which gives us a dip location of 6686.32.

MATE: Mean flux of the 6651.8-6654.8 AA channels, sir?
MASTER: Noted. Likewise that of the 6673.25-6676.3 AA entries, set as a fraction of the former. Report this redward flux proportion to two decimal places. 1.03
